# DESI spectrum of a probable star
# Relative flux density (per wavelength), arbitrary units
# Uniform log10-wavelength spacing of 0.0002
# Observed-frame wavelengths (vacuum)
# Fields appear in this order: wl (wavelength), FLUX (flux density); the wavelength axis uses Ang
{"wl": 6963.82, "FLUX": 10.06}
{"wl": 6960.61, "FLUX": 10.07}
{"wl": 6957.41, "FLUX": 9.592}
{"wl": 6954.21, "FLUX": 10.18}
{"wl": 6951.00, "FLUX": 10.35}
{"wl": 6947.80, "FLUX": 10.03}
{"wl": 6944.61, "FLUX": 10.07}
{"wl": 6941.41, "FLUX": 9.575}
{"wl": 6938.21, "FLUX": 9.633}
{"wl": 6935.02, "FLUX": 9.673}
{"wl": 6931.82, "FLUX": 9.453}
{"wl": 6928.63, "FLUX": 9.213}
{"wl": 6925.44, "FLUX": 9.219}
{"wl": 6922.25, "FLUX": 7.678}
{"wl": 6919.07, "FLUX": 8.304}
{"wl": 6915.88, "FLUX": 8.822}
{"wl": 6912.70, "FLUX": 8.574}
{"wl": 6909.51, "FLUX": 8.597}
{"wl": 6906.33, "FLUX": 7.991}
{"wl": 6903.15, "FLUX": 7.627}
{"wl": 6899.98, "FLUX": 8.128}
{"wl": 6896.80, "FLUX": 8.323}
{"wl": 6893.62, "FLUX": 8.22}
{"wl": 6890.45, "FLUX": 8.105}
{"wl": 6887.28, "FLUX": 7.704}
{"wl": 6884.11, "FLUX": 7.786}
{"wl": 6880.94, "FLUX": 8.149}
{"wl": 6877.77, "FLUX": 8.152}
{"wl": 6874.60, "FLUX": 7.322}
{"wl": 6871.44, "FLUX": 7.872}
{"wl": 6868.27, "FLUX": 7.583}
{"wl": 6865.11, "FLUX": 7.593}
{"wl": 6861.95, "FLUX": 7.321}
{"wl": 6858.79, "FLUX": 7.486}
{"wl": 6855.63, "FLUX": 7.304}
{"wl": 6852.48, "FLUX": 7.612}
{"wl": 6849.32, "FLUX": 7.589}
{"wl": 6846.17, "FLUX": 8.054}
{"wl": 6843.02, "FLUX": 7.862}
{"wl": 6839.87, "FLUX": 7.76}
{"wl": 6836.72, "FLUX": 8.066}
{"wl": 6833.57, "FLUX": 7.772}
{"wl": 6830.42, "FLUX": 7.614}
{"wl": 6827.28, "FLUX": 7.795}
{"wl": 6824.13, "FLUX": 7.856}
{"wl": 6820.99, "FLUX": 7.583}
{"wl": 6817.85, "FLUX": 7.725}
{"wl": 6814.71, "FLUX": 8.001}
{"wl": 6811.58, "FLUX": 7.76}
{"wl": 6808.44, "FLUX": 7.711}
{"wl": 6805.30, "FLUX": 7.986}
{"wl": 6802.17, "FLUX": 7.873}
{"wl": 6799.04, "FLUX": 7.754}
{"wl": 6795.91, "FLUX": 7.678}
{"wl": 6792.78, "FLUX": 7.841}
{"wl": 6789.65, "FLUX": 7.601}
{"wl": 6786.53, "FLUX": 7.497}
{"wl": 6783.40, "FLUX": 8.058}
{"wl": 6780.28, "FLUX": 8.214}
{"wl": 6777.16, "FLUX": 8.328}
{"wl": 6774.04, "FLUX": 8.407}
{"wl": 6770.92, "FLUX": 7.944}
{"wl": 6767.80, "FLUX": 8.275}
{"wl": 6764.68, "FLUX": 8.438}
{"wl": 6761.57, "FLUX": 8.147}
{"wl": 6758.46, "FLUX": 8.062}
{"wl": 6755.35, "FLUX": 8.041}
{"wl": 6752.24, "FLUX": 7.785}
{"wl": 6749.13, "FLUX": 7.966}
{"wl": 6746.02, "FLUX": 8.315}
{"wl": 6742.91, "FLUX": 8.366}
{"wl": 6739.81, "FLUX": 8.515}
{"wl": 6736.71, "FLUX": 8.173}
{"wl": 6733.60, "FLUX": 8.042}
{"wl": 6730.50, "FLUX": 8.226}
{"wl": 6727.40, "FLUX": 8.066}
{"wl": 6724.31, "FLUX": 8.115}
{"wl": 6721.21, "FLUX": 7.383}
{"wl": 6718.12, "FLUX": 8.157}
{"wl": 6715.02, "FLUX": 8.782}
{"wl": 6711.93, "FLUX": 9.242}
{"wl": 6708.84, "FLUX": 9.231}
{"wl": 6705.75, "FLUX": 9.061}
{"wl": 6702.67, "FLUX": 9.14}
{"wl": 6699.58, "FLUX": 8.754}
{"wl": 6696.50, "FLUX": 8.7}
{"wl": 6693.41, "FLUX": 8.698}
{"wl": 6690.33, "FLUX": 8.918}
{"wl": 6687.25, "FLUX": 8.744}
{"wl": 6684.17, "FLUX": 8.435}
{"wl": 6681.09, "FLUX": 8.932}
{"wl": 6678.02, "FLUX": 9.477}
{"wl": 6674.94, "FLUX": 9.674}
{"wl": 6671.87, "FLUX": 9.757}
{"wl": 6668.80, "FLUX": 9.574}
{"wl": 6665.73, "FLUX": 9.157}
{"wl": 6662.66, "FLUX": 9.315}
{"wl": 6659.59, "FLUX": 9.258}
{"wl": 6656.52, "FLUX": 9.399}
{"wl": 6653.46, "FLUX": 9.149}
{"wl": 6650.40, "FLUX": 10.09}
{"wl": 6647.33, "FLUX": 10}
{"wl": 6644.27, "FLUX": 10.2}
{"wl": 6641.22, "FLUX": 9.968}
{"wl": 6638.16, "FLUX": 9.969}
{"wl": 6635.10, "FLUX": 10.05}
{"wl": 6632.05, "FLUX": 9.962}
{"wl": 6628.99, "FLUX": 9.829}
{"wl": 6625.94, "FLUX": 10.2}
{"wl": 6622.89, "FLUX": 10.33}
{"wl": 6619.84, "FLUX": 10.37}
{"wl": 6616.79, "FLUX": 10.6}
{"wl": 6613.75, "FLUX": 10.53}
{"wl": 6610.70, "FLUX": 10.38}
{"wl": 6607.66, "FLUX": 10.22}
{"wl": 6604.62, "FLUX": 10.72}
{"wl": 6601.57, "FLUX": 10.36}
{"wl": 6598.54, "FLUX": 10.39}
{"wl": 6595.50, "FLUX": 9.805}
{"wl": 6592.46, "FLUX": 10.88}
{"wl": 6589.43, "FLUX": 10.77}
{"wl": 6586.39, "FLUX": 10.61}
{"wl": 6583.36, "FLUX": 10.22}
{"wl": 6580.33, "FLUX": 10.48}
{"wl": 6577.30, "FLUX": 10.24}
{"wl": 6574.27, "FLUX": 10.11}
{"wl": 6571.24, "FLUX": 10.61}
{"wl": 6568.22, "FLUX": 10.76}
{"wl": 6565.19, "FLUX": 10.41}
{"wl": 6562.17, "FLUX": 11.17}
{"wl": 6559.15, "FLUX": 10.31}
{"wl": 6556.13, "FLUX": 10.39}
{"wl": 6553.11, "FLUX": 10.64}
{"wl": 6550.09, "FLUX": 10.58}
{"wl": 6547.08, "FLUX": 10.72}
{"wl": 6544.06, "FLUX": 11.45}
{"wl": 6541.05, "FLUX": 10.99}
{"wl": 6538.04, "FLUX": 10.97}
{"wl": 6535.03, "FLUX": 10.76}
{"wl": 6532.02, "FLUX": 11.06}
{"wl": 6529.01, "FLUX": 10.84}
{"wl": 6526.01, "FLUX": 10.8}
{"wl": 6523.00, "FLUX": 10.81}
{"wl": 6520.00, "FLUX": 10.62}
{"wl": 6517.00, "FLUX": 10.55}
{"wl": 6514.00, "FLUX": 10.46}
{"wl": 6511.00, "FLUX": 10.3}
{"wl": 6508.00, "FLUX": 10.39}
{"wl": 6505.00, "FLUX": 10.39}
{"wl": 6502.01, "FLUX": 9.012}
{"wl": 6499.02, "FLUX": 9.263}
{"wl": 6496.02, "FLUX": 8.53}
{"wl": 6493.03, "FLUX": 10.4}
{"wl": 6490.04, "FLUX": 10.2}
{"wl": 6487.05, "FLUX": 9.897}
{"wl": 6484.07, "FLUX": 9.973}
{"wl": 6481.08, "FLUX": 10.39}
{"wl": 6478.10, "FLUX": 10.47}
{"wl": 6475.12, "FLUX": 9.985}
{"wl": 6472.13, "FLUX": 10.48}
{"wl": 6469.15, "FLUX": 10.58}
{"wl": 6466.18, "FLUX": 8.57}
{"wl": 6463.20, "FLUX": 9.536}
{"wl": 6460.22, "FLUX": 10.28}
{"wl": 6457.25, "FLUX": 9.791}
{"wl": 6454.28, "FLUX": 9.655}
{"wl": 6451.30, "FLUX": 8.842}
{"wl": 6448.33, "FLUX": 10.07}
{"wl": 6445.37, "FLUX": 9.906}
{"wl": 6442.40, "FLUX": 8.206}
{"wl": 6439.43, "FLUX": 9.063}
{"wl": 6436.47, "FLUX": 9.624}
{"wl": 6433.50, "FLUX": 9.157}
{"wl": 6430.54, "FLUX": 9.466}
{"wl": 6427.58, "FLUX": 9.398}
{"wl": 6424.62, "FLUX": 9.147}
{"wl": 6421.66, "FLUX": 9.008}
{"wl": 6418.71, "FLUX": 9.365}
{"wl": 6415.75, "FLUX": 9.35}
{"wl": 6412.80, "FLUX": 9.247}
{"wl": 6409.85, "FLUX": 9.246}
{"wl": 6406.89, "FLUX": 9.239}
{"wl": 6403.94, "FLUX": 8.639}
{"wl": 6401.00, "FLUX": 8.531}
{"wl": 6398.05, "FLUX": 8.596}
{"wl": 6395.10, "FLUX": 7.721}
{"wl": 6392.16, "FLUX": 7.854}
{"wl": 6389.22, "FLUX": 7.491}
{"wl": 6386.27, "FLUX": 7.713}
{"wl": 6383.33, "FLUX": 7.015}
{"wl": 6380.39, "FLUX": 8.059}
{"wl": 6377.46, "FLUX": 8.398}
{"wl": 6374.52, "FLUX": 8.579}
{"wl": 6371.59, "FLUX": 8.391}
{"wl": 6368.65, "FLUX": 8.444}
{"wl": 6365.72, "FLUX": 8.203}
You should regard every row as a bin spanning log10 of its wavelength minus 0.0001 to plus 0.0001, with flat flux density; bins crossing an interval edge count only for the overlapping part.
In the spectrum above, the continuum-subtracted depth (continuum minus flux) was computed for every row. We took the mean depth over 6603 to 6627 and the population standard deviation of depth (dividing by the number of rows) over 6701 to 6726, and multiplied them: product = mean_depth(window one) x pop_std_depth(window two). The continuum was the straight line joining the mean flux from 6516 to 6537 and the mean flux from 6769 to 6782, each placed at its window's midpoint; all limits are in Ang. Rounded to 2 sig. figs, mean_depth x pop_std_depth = -0.32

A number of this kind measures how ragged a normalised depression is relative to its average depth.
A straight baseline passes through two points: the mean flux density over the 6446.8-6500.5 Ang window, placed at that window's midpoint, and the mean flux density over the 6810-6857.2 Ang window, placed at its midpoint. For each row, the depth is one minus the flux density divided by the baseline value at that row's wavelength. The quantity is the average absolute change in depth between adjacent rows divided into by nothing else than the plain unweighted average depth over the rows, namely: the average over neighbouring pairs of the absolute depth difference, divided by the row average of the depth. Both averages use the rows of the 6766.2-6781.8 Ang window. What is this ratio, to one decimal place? -1.8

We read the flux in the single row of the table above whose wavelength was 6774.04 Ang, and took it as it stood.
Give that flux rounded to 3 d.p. 8.407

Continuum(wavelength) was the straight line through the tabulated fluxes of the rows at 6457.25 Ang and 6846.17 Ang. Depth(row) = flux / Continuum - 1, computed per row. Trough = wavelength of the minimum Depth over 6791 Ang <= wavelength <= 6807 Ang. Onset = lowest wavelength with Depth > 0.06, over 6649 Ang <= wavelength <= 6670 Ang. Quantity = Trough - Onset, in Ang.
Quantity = 145.5 Ang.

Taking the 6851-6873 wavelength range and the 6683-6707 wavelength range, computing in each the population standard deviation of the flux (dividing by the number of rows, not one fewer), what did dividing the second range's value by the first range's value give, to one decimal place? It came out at 1.2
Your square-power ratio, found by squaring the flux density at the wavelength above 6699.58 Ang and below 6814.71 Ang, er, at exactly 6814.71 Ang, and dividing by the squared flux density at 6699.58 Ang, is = 0.84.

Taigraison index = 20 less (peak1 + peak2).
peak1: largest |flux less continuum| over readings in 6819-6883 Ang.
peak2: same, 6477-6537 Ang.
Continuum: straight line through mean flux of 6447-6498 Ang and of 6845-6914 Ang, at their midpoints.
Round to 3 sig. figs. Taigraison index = 17.8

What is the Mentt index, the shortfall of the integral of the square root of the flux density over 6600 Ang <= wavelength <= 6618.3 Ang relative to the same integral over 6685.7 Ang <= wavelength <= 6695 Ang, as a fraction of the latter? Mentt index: -1.2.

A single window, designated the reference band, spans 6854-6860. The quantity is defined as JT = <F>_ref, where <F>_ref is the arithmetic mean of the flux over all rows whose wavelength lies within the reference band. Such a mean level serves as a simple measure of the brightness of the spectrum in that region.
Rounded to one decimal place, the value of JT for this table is 7.4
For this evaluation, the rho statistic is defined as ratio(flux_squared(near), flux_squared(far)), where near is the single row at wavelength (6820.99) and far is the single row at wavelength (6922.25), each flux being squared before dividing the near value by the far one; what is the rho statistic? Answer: 0.98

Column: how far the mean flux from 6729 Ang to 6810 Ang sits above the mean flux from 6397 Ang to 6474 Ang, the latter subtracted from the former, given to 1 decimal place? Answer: -1.3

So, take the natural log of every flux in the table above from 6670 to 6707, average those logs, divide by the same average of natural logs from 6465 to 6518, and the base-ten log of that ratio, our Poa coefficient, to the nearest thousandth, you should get -0.019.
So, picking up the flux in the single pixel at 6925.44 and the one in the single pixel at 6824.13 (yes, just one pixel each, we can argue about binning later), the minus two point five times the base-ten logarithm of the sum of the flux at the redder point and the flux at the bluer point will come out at -3.08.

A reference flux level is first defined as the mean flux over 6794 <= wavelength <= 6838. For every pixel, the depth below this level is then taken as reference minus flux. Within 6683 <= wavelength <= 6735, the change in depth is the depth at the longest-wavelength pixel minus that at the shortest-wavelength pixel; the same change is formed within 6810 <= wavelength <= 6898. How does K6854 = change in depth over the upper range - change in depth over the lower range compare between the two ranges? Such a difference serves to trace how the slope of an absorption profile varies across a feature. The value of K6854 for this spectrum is -1.0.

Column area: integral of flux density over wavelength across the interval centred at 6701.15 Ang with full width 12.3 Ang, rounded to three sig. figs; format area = 110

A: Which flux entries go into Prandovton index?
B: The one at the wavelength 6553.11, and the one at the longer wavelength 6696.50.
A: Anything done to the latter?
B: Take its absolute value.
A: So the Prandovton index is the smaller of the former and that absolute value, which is 8.70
